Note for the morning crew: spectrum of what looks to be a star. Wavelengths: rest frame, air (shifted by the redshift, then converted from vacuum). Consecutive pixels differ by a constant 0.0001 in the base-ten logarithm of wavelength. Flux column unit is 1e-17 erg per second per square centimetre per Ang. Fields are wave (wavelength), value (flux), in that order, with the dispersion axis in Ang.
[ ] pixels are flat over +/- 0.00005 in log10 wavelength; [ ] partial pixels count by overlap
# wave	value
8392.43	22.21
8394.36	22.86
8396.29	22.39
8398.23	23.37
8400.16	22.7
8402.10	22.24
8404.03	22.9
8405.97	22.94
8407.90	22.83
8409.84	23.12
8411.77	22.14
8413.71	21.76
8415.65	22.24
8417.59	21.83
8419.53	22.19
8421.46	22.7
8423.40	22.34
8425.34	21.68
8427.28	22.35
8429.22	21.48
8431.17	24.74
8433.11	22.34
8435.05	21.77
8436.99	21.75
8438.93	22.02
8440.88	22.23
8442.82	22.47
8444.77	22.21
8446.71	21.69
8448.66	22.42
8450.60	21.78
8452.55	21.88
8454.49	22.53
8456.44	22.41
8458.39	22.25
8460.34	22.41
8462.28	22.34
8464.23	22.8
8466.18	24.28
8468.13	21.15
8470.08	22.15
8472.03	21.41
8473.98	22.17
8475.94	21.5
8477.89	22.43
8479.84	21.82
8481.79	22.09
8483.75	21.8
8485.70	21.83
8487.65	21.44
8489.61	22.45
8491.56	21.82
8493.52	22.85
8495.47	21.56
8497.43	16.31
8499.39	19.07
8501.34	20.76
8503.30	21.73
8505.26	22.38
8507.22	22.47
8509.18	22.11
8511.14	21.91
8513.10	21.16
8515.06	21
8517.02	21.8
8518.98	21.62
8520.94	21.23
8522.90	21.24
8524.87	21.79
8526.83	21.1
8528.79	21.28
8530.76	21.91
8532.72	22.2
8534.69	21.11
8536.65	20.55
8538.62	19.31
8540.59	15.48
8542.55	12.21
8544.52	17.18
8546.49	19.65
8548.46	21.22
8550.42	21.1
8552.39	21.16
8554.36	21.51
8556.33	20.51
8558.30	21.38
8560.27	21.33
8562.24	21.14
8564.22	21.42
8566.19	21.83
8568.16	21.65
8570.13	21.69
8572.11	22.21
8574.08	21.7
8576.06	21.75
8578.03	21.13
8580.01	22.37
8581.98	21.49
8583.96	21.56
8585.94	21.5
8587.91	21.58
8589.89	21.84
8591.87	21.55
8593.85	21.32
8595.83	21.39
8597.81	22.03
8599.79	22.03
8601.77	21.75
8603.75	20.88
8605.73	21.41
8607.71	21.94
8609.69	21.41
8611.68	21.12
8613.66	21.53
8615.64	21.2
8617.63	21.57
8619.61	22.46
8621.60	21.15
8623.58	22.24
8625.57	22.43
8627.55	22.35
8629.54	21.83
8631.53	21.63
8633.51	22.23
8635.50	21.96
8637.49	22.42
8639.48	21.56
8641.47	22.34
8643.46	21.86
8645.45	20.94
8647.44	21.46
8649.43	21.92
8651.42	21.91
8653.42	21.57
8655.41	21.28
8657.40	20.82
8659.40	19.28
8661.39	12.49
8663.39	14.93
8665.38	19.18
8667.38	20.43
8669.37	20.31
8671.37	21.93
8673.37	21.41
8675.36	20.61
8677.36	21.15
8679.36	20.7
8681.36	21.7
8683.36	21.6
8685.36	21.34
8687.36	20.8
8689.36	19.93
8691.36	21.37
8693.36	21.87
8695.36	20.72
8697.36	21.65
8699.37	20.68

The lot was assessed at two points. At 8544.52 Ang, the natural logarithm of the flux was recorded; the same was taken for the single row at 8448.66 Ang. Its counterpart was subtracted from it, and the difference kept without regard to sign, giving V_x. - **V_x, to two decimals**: 0.27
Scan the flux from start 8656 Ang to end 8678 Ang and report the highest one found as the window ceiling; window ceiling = 21.93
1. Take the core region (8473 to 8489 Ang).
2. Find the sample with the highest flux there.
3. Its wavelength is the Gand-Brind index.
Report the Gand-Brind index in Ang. 8477.89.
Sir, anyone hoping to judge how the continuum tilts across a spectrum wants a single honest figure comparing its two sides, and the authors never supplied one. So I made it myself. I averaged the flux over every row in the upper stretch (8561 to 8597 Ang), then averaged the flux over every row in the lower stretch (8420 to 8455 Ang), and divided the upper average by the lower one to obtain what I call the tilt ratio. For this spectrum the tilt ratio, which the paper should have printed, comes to 0.97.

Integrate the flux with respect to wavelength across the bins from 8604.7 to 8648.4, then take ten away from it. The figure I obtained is 942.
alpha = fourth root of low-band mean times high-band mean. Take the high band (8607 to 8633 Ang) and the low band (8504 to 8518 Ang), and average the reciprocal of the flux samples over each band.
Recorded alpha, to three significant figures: 0.214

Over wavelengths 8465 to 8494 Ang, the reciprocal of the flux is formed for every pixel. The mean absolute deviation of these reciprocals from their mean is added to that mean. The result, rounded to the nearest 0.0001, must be 0.0464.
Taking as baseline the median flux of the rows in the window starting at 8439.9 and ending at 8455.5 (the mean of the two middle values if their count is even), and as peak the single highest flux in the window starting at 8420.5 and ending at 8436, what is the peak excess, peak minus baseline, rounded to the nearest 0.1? 2.5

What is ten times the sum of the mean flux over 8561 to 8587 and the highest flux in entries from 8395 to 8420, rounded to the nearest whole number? 450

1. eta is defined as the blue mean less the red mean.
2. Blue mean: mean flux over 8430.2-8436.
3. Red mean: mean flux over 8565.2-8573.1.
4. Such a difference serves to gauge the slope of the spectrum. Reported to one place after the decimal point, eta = 1.1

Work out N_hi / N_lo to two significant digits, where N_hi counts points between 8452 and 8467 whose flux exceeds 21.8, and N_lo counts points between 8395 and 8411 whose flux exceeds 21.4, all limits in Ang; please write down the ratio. 1.0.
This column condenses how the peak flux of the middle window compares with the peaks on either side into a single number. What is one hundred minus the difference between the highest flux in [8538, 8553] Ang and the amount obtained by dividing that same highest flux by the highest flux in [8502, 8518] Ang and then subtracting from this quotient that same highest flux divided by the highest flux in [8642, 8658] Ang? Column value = 78.8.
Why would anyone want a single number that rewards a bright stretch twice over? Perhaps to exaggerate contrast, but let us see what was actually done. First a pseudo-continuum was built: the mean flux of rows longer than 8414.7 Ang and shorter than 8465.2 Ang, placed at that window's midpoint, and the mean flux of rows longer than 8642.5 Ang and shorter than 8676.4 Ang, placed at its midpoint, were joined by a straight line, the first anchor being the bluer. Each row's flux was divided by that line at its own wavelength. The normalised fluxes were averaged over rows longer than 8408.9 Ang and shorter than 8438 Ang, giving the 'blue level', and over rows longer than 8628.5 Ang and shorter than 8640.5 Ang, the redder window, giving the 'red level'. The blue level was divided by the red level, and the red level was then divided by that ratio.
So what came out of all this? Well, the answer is 1.17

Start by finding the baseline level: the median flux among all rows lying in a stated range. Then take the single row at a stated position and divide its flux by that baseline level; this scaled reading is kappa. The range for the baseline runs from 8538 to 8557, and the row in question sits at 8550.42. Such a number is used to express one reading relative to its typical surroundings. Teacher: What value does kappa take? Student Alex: 1.05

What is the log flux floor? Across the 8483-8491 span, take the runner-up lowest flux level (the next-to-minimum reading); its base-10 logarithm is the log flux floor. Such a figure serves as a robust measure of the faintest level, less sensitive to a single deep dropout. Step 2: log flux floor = 1.34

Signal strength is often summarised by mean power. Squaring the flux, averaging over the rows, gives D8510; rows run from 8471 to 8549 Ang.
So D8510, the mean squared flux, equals 440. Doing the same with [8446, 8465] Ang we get 495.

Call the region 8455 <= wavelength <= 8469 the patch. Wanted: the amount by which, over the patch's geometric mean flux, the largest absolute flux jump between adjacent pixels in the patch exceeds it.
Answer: -19.4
